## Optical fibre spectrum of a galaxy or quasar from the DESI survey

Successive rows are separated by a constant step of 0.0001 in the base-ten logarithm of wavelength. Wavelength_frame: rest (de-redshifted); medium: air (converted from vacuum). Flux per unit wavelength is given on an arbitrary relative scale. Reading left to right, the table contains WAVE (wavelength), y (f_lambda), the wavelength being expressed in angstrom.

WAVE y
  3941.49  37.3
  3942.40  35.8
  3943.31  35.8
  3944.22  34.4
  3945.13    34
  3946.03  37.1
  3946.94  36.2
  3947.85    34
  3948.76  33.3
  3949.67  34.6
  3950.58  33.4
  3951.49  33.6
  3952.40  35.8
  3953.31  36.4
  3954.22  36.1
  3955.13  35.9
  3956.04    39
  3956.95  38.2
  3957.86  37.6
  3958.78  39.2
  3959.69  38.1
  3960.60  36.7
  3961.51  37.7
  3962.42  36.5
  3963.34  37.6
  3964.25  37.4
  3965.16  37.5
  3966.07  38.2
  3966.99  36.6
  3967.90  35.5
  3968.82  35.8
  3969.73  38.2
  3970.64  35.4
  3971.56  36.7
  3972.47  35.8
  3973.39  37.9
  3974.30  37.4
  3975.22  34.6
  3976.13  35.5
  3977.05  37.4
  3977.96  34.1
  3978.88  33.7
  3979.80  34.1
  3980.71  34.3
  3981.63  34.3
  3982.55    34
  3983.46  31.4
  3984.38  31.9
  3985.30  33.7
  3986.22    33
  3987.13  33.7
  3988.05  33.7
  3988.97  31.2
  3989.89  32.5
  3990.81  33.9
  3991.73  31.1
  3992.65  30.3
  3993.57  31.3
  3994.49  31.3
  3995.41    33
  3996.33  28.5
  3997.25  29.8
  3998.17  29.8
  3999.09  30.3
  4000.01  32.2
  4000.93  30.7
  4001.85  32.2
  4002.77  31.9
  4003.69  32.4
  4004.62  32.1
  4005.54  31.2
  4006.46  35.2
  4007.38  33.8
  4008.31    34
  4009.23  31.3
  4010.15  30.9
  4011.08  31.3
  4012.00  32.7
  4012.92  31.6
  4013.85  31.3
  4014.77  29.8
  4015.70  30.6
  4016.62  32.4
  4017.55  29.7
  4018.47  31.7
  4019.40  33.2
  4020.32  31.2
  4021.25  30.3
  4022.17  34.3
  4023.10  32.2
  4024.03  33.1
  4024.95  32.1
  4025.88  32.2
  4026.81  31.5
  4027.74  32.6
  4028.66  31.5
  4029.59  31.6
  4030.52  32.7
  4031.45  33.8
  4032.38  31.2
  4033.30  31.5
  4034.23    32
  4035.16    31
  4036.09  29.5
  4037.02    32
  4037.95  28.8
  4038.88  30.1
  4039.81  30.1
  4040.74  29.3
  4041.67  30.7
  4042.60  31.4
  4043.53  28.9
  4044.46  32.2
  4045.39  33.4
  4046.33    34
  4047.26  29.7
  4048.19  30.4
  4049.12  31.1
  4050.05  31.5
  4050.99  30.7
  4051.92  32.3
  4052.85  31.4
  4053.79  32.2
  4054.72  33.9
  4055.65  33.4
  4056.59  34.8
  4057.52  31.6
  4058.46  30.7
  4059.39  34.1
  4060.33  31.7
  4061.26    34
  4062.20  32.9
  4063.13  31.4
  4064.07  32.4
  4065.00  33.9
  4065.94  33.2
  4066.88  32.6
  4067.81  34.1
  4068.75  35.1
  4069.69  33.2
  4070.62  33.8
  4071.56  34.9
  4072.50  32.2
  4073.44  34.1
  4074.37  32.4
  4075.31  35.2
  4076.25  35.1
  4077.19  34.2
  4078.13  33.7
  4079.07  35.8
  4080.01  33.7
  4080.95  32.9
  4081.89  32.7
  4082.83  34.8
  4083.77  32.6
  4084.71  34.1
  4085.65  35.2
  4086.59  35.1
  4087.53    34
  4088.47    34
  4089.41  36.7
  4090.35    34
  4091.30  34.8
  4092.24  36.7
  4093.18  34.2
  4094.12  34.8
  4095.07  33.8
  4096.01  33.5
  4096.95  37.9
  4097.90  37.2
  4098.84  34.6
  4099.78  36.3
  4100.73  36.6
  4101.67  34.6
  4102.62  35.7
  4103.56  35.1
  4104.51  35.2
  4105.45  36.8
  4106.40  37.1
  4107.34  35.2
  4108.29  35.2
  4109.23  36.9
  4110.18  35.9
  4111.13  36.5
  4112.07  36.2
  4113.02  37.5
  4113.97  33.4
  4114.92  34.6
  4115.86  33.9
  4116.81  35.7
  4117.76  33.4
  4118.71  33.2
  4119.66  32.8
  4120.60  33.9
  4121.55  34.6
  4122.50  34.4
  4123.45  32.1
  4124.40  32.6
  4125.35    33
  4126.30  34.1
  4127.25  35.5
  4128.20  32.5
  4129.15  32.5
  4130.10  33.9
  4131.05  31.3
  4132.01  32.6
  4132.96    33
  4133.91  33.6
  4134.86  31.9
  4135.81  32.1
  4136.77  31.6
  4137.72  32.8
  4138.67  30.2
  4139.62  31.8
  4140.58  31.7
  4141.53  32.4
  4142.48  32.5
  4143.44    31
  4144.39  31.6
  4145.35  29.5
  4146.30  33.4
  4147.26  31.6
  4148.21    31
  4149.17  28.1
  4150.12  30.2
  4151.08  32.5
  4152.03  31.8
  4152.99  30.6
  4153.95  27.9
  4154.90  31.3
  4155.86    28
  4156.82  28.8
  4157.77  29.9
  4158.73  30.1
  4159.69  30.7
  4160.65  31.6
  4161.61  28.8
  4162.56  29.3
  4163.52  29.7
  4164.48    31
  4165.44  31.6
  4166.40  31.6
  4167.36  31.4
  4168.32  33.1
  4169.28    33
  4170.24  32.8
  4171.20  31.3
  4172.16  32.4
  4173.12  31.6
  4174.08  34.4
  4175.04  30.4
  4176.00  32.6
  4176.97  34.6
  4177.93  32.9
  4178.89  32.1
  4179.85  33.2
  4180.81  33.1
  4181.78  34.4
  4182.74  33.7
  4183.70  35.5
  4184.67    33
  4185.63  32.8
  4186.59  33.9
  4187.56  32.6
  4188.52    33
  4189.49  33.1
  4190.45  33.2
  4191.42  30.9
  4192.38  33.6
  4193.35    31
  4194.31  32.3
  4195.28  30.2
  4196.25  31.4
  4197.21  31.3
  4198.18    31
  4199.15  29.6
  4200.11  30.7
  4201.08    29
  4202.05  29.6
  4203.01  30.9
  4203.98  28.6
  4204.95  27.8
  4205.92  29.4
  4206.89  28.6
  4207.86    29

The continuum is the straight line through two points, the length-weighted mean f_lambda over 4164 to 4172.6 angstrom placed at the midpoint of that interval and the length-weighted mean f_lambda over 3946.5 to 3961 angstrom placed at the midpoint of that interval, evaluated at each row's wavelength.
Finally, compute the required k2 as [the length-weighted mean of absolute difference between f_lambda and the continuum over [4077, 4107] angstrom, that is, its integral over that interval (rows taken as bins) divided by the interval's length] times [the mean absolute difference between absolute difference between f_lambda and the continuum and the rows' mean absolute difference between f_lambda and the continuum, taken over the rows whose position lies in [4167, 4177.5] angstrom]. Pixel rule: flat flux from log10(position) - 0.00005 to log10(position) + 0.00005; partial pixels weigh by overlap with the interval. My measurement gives 1.0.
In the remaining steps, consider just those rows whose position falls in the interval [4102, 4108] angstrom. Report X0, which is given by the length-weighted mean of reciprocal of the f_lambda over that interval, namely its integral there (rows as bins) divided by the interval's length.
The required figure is 0.0279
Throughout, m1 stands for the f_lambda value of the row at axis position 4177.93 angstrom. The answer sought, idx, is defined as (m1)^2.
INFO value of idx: 1082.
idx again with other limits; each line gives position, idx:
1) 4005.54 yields 973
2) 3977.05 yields 1399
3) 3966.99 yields 1340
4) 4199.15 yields 876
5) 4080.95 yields 1082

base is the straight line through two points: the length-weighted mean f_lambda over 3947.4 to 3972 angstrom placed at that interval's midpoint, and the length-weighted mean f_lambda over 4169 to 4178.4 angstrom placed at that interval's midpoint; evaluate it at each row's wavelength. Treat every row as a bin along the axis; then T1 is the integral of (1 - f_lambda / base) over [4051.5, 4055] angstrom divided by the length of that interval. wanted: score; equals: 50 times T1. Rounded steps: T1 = 0.07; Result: 3.5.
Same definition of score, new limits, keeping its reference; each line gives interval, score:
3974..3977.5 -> 0.0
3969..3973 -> -0.3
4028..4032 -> 4.0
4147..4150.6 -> 4.4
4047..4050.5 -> 5.9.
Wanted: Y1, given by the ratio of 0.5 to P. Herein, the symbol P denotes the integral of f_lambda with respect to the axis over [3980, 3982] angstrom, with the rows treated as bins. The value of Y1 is 0.0073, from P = 69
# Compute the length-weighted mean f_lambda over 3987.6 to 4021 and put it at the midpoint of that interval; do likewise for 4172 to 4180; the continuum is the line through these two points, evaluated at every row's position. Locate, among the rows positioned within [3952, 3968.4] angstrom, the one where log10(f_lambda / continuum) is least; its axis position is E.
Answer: 3967.90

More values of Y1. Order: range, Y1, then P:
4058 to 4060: 0.0077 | 65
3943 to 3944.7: 0.0084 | 59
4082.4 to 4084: 0.0092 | 54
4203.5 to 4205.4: 0.0093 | 54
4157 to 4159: 0.0084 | 60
